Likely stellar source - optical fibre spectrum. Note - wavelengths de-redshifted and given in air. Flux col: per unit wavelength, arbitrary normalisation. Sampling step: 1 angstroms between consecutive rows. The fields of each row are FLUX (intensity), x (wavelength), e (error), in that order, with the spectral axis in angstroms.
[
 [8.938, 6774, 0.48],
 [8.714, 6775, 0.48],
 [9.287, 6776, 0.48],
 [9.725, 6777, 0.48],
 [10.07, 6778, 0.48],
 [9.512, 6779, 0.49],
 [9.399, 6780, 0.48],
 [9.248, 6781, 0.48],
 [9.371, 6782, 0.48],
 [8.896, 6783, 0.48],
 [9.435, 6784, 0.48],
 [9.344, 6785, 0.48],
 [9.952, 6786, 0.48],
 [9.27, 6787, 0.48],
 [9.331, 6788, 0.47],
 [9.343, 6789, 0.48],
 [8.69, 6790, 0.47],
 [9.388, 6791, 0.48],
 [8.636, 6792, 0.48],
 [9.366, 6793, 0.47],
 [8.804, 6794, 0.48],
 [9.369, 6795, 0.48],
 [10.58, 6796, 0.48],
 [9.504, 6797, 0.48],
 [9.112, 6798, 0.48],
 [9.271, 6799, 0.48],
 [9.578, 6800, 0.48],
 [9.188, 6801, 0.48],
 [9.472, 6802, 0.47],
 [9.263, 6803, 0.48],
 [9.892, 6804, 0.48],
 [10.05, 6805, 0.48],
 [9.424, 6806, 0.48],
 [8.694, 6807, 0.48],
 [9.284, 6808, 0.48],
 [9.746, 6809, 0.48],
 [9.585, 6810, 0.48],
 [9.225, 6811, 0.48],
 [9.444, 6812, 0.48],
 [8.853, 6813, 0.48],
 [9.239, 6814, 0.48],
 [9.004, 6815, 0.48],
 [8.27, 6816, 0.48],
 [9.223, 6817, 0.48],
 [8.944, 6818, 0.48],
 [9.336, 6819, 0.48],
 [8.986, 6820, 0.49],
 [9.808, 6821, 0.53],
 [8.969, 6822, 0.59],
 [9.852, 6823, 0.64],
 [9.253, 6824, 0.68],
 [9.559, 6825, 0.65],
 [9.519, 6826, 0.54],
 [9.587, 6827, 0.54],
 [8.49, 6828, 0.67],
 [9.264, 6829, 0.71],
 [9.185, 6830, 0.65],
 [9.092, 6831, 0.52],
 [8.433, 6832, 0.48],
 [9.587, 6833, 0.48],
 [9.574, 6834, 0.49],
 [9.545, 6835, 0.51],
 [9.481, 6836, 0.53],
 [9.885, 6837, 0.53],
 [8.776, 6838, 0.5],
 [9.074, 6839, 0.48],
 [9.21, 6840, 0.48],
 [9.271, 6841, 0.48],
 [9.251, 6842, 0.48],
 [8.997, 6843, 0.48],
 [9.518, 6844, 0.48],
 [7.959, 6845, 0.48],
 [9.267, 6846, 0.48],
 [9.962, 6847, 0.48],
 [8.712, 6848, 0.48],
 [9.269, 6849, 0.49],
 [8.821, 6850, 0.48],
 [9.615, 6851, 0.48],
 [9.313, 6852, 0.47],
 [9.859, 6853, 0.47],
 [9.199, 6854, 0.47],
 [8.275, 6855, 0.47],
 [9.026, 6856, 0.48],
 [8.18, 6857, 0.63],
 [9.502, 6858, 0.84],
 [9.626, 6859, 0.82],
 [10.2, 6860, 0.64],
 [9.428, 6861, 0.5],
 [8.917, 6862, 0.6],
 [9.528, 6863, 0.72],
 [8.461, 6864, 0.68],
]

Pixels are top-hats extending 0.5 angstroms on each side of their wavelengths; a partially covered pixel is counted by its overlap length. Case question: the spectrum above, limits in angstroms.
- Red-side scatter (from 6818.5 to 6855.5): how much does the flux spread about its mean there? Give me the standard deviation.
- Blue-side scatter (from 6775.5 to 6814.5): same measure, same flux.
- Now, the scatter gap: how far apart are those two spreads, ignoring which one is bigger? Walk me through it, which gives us 0.07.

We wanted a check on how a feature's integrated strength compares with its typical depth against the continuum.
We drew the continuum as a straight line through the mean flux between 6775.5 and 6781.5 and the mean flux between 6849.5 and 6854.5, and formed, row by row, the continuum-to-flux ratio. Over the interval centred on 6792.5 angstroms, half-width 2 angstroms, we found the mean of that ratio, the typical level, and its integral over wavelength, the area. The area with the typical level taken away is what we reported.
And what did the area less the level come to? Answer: 3.2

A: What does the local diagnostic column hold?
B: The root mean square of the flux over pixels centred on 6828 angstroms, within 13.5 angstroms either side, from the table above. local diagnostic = 9.24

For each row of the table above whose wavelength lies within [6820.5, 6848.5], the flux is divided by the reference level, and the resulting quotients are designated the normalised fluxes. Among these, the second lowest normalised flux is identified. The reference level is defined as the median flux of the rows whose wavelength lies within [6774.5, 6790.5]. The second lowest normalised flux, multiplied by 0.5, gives 0.451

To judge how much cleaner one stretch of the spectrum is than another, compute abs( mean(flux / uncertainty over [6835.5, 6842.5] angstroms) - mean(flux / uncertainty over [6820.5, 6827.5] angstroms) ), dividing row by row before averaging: 2.6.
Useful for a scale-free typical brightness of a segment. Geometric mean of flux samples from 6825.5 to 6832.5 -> 9.07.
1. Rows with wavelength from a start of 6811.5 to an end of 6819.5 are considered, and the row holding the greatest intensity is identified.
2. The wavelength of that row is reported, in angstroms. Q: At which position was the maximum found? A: 6812 angstroms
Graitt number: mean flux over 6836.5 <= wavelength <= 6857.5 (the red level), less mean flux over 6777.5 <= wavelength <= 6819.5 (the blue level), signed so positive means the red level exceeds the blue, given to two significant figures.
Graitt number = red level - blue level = -0.21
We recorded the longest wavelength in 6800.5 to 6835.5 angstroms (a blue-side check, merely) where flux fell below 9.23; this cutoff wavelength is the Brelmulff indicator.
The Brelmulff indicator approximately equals 6832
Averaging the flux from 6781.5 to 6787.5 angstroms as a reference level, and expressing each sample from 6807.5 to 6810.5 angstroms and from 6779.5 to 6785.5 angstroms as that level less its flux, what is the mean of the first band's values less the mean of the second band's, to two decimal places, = -0.26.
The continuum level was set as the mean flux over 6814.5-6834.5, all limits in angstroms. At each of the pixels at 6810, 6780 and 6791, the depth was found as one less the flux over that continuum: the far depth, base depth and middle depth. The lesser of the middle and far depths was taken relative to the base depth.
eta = 1.9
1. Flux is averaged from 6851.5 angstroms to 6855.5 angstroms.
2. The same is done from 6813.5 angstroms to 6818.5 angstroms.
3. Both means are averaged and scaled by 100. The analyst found 905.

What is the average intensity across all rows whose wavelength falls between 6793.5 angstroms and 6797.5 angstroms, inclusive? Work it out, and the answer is 9.56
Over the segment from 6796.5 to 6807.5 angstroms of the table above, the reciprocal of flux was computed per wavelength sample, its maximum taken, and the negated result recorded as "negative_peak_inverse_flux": -0.115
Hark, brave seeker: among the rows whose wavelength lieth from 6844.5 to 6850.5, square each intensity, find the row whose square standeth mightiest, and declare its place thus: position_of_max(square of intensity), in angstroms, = 6847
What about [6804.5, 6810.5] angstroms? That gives 6805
